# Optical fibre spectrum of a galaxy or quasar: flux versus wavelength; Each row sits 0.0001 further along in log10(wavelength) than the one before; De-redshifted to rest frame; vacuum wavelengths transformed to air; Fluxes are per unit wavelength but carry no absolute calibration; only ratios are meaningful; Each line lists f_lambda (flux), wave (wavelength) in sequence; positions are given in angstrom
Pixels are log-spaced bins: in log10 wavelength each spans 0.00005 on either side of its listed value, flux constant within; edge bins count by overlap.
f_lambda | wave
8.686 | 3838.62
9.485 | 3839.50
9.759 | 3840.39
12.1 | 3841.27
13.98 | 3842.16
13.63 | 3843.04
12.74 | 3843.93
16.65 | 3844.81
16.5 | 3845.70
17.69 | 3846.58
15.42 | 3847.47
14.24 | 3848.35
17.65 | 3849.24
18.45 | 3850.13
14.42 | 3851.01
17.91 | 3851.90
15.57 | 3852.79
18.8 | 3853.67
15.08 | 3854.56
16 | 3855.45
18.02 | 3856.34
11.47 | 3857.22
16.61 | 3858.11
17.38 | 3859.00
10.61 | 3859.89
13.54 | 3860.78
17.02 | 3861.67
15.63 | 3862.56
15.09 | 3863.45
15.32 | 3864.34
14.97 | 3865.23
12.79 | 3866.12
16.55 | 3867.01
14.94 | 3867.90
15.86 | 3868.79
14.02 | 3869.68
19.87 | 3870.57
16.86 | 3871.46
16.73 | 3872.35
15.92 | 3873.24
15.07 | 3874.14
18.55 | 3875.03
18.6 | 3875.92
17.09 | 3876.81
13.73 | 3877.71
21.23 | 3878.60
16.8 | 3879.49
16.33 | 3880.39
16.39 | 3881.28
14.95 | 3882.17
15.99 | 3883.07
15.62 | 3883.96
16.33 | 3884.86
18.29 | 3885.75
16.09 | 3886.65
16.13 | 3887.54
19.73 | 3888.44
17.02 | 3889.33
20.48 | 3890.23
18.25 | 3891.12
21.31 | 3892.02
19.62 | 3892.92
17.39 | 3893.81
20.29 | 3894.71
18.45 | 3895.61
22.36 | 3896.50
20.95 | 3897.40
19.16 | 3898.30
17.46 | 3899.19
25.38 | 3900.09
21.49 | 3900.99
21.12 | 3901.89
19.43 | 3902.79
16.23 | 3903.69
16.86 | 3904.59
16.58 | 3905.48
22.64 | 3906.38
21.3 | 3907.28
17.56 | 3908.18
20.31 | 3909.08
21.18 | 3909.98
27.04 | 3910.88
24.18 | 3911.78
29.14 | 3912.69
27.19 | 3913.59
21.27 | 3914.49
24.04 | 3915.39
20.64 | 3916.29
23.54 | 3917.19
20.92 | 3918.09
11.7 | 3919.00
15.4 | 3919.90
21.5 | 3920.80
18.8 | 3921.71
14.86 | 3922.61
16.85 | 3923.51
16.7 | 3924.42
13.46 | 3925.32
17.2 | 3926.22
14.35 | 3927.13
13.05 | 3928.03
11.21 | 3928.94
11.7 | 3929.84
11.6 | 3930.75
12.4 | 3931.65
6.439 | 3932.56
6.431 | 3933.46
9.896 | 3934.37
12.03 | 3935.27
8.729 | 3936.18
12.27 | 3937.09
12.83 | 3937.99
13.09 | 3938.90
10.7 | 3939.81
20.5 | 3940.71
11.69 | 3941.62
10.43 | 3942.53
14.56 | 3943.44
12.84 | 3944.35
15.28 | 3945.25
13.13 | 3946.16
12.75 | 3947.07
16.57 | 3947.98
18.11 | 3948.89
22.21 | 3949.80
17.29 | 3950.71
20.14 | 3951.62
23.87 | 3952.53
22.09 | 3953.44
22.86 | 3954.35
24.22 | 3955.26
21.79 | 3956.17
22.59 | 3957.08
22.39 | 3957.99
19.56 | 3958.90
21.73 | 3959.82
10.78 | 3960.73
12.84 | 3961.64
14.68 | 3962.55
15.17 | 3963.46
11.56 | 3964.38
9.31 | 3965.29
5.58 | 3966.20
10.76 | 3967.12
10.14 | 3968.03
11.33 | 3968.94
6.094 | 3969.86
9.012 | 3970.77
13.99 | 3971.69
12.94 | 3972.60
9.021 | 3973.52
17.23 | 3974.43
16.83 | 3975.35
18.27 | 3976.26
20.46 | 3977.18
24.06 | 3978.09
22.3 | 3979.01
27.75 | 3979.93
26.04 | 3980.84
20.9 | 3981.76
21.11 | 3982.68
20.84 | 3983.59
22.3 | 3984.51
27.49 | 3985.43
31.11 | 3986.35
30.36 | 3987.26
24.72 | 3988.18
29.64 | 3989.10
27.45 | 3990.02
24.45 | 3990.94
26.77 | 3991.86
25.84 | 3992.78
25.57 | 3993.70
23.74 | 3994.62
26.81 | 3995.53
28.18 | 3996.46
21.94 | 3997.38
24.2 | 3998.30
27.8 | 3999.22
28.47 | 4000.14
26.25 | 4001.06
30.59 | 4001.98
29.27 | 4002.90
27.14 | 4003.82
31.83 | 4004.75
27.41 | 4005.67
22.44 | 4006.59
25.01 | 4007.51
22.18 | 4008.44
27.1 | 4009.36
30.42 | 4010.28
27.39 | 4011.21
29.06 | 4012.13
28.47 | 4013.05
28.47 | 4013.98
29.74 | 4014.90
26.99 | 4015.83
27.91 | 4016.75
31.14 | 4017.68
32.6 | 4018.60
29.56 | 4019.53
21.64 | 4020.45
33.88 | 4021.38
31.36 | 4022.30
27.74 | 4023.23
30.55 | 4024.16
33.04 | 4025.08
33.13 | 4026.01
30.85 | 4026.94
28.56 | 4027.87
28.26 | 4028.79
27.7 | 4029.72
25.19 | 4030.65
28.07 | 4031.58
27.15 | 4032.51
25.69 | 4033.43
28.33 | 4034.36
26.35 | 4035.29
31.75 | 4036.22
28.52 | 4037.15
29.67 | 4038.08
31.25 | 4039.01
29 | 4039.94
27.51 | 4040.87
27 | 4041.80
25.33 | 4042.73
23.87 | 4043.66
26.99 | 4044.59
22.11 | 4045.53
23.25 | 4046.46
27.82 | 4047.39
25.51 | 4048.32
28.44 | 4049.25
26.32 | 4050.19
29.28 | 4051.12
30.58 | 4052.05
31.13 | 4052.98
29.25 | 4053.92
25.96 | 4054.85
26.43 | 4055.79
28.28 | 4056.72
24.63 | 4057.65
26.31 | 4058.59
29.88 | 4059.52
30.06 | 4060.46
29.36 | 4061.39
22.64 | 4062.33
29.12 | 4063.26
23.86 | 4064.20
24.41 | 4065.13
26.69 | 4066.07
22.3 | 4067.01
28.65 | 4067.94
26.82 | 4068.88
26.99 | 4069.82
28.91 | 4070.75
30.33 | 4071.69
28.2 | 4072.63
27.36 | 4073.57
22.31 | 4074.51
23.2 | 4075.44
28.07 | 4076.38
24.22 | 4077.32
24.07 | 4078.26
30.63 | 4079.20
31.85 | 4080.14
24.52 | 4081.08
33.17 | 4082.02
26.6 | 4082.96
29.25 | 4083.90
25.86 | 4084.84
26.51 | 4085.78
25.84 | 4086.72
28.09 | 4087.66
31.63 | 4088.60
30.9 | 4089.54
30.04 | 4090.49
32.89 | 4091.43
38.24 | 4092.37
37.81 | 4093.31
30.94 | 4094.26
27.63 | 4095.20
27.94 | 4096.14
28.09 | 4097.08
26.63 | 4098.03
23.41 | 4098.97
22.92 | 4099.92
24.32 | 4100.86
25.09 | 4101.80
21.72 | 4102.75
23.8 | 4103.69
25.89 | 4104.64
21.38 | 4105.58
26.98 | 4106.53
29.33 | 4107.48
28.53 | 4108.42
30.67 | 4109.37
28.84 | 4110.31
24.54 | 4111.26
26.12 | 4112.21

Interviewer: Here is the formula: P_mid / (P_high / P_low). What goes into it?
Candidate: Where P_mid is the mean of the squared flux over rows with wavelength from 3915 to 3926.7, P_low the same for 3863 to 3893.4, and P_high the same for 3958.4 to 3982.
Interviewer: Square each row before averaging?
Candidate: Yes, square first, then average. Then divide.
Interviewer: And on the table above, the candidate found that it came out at 364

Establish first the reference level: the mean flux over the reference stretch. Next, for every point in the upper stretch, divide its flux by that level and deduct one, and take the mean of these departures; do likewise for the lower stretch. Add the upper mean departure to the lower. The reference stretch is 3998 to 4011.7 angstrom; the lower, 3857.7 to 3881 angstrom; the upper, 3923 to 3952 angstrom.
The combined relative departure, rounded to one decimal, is -0.9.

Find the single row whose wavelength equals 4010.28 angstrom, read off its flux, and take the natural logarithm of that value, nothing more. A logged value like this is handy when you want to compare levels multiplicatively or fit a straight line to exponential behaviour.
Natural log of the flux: 3.42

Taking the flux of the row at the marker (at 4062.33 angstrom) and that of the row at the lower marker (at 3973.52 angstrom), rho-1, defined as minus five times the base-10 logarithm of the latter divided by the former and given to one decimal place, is 2.0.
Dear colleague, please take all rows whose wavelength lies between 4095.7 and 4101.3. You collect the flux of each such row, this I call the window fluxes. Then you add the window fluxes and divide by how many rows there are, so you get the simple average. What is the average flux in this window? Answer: 26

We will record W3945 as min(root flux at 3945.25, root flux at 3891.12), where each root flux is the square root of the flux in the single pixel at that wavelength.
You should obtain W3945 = 3.91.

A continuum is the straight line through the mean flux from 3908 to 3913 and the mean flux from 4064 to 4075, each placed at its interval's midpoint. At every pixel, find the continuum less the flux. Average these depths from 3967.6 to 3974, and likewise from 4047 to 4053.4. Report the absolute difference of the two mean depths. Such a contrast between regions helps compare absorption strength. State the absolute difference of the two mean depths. 16.5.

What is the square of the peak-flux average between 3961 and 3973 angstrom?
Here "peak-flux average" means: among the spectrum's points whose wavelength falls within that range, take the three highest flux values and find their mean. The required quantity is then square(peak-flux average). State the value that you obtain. 214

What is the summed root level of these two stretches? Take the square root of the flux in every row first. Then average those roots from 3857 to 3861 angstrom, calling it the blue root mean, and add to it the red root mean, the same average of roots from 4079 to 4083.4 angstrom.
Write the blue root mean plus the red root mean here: 9.1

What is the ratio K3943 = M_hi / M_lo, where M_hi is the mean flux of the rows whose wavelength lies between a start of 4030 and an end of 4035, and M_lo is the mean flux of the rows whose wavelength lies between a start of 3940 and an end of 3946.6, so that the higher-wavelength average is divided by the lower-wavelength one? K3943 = 1.9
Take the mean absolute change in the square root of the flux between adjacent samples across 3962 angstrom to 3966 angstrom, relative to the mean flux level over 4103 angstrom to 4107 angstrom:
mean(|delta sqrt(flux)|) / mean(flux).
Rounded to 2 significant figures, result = 0.012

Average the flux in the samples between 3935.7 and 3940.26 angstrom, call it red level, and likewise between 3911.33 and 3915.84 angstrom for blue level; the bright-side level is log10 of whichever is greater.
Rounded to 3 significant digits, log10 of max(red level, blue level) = 1.40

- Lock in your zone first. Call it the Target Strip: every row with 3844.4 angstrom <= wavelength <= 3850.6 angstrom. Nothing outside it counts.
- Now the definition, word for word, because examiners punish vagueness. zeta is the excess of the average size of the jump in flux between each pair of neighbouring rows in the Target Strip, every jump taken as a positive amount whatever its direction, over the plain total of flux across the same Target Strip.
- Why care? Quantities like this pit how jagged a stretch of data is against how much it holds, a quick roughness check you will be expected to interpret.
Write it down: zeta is -115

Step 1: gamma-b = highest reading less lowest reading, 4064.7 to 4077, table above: 8.0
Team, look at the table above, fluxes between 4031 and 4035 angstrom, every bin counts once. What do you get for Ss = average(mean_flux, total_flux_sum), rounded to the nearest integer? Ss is 68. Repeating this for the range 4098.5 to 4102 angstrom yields 60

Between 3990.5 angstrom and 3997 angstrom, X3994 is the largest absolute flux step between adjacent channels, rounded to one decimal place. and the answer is 3.1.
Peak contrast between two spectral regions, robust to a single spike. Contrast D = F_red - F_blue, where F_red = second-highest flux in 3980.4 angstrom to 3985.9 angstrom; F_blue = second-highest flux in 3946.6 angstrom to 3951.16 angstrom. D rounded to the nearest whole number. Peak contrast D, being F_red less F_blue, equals 8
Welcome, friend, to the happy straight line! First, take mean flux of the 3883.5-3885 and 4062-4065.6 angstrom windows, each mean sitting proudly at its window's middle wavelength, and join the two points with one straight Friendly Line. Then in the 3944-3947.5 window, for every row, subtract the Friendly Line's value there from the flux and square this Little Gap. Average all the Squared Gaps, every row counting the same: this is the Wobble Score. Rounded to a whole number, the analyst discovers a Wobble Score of 32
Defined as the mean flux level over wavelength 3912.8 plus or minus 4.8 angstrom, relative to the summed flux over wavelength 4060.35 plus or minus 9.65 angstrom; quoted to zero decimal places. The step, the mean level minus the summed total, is -549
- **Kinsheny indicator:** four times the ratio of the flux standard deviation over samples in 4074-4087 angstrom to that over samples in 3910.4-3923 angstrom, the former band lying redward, 2.7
